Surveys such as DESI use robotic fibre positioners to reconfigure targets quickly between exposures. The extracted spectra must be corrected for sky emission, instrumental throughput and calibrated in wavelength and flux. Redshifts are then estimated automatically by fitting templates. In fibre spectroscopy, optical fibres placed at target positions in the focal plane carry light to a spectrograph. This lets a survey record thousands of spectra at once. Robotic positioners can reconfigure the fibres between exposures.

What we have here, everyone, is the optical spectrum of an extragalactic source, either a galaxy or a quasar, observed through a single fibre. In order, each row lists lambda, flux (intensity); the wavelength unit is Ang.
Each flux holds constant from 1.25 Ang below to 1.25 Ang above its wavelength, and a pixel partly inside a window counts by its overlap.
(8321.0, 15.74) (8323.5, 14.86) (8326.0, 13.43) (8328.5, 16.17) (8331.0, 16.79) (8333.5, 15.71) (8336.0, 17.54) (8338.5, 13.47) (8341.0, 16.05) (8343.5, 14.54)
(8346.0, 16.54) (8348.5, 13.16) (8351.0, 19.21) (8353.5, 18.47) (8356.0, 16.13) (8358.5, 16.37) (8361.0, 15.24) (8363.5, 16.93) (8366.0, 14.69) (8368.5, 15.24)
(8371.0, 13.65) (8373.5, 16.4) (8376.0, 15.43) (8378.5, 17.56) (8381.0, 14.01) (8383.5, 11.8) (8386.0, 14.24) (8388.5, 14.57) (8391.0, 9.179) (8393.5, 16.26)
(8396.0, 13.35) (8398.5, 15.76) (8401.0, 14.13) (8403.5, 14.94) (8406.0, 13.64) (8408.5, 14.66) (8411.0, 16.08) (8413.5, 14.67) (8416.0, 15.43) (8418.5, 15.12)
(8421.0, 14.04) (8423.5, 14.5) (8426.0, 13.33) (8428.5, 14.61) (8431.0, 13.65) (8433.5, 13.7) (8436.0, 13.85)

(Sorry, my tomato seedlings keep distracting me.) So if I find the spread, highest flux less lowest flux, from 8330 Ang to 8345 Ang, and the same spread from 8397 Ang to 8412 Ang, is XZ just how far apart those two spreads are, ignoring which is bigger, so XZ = 1.6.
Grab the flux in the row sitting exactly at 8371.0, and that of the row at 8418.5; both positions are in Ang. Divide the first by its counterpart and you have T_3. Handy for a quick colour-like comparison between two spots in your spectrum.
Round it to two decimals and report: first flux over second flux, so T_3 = 0.90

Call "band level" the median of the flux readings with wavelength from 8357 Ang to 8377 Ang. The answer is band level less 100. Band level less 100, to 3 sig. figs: -84.7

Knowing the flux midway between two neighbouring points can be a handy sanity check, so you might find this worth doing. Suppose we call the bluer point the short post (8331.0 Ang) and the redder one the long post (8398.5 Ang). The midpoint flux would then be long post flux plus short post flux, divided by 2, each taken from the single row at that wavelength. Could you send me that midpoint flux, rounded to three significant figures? 16.3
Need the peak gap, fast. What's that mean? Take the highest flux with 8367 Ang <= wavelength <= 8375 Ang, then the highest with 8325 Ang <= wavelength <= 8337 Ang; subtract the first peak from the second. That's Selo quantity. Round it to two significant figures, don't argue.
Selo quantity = 1.1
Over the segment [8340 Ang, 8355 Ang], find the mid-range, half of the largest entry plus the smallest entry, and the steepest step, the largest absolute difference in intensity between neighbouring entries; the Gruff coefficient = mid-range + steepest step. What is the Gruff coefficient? 22.2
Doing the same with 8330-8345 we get 19.6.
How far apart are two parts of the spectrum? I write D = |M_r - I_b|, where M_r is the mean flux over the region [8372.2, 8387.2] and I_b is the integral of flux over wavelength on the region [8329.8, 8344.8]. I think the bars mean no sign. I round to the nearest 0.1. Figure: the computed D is 220.3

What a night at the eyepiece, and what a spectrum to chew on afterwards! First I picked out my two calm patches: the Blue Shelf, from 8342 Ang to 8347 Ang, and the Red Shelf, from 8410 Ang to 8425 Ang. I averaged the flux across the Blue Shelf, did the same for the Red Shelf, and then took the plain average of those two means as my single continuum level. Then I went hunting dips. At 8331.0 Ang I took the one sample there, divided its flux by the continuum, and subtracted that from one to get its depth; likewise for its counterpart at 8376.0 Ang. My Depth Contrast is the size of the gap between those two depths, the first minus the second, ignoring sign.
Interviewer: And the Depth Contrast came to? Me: 0.089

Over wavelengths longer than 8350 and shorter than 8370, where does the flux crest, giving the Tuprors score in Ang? 8351.0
